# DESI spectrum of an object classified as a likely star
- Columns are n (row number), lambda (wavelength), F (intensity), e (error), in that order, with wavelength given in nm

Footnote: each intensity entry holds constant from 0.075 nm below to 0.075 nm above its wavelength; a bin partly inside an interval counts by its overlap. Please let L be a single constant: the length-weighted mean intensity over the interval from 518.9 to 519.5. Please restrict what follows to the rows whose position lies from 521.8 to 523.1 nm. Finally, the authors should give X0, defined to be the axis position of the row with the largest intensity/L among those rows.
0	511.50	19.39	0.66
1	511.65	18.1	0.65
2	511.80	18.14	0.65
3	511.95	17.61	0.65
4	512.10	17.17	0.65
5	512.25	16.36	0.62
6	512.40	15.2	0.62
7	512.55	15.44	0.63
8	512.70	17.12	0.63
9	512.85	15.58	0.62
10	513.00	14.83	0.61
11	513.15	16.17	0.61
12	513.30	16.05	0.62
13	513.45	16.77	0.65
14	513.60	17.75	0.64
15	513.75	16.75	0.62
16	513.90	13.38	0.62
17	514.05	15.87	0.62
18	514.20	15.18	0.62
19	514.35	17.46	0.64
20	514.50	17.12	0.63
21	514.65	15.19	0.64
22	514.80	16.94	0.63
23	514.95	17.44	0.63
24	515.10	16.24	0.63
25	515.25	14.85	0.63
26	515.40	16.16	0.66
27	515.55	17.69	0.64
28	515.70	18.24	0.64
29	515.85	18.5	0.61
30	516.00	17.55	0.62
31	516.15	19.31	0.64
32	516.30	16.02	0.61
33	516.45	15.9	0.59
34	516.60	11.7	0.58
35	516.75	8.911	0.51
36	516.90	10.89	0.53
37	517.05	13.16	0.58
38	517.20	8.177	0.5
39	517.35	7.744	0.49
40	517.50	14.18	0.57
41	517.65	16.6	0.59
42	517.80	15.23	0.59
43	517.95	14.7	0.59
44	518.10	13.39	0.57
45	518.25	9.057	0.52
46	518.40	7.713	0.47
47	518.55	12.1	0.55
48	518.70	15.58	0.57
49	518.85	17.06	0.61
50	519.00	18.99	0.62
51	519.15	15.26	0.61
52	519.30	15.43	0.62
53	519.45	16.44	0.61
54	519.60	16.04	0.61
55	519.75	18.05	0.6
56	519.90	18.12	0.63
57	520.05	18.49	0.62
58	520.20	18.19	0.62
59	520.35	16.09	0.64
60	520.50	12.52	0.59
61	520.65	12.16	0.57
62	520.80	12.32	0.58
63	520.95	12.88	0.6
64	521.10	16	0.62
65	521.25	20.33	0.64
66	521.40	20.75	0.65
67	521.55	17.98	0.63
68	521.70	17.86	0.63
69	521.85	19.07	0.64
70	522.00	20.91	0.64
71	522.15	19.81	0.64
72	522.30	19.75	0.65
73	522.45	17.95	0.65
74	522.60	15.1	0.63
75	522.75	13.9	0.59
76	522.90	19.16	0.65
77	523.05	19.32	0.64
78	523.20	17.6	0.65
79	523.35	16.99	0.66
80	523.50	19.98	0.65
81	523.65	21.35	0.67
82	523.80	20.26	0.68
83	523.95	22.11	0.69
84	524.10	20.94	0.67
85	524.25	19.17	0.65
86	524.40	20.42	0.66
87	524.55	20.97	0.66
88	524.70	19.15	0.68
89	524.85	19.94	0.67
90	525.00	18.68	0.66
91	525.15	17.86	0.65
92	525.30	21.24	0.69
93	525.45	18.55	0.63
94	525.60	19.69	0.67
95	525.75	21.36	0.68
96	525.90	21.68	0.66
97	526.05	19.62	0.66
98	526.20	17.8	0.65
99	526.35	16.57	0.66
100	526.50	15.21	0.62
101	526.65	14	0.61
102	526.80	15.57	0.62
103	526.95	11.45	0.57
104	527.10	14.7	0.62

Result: 522.00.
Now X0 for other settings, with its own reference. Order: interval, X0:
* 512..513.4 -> 512.10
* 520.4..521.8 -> 521.40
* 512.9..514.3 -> 513.60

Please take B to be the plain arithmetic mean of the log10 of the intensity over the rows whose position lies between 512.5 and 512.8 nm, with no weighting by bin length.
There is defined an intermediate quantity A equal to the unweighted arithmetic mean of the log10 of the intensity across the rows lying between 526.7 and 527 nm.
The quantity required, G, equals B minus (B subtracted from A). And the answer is 1.30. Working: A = 1.13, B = 1.21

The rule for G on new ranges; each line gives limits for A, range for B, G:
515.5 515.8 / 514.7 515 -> 1.22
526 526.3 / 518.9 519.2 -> 1.19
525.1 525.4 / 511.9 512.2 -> 1.19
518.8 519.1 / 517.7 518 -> 1.09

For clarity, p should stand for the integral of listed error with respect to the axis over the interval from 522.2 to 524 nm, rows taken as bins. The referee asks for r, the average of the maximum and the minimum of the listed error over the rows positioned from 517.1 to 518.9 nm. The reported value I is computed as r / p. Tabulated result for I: 0.46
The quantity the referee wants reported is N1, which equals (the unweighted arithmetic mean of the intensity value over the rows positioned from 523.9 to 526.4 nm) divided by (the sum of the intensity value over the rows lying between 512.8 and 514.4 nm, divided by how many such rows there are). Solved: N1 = 1.2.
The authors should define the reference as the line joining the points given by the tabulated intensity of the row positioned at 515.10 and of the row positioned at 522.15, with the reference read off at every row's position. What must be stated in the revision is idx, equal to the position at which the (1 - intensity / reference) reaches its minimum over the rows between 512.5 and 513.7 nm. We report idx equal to 513.60 nm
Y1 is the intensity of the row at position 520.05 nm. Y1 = 18.49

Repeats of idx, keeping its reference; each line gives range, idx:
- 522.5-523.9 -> 523.65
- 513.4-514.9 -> 513.60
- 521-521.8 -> 521.40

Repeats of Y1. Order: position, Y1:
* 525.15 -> 17.86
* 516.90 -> 10.89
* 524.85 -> 19.94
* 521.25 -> 20.33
